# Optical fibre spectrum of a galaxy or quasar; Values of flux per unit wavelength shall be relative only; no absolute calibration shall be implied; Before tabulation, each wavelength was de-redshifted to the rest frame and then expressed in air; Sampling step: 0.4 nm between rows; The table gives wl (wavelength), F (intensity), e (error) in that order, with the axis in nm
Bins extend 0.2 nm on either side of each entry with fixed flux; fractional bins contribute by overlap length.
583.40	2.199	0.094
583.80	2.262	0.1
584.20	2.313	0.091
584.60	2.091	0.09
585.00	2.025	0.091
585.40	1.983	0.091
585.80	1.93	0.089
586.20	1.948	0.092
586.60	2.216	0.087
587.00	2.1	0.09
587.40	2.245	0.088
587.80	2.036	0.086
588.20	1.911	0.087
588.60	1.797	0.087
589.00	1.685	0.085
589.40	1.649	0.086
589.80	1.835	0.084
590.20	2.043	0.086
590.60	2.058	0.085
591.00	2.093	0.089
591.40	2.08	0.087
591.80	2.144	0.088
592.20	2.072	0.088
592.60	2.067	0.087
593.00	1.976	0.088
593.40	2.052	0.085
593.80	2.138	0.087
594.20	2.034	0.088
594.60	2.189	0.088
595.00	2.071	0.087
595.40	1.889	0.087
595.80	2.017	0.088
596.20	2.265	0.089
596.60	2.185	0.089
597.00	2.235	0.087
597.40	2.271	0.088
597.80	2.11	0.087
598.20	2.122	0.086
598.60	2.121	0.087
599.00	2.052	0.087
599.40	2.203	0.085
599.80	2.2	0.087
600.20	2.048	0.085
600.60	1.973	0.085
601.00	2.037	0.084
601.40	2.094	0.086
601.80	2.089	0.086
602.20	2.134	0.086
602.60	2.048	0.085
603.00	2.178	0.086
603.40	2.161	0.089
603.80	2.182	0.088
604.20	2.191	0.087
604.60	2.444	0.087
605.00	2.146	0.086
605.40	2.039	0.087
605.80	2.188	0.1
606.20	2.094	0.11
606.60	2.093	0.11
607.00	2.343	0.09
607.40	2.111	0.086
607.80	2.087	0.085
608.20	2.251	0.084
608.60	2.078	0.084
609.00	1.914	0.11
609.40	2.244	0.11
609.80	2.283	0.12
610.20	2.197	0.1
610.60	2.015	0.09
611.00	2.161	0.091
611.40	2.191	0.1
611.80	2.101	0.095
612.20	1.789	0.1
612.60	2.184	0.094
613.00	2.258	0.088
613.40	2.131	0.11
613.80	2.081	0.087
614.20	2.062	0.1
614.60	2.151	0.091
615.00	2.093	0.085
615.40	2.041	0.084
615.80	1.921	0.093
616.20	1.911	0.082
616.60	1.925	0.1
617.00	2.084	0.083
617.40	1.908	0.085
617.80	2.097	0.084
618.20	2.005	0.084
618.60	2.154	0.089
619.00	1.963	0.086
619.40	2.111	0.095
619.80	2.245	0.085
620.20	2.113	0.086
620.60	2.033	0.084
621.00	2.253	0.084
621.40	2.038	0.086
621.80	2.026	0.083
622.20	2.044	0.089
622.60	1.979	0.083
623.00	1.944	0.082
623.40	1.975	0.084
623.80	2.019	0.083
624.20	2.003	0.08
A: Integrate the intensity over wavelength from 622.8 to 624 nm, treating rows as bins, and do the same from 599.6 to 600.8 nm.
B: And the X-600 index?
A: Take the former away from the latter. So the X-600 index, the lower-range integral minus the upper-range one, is 0.11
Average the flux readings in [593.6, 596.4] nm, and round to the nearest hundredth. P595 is 2.09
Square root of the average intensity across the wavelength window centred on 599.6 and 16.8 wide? 1.46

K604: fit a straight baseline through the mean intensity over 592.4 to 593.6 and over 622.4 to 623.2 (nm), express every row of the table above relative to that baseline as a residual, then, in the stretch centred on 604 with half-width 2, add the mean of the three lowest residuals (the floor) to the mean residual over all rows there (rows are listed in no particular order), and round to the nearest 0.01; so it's 0.23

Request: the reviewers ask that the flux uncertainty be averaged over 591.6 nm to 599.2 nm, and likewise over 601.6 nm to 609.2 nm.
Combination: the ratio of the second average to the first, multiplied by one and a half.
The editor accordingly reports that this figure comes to 1.56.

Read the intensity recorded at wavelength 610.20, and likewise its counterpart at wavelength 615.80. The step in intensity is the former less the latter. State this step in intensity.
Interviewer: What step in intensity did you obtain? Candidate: 0.28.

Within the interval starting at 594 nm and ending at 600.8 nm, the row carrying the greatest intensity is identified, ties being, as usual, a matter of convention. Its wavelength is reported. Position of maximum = 597.40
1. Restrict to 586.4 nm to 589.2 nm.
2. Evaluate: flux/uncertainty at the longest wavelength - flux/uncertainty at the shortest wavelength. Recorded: -6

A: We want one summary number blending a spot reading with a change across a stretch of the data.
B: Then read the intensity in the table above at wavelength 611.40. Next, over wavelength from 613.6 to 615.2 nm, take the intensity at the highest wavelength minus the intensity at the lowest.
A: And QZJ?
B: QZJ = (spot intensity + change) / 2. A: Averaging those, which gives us 1.10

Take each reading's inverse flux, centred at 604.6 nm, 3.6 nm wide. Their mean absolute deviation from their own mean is 0.013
